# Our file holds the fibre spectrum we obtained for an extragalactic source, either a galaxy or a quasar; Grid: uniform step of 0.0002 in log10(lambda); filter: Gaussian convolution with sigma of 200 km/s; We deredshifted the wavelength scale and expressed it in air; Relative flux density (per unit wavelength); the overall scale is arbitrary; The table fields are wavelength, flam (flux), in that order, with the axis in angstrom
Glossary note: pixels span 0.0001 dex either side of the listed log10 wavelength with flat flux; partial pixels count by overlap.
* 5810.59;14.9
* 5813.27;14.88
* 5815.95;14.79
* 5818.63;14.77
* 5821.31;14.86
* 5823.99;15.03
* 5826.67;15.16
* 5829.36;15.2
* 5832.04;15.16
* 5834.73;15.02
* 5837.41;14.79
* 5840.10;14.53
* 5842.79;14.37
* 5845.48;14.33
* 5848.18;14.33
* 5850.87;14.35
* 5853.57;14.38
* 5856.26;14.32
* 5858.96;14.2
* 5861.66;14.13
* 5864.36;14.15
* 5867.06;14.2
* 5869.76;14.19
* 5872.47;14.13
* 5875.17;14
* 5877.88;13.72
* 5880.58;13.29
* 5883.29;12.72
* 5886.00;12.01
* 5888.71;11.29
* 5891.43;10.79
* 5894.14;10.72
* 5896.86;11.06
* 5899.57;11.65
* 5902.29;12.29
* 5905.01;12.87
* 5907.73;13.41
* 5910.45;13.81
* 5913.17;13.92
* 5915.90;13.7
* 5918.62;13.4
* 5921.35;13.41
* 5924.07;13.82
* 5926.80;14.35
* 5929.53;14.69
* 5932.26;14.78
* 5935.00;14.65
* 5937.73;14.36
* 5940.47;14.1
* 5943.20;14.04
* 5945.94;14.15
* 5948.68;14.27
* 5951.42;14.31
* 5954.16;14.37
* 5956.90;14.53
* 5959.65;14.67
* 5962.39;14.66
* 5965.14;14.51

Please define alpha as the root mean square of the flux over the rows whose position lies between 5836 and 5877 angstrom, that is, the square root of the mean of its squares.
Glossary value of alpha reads 14.3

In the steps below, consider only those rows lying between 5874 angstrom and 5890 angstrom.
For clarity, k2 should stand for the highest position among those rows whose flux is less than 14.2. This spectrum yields 5888.71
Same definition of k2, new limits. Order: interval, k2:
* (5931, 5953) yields 5945.94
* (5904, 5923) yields 5921.35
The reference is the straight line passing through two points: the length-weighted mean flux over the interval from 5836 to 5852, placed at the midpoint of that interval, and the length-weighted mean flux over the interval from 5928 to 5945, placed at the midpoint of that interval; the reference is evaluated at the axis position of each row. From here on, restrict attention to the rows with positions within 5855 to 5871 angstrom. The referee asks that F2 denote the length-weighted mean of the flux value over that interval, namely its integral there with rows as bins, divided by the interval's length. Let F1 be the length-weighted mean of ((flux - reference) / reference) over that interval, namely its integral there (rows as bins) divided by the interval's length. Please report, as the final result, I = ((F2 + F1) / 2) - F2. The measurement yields -7.11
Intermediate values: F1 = -0.018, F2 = 14.2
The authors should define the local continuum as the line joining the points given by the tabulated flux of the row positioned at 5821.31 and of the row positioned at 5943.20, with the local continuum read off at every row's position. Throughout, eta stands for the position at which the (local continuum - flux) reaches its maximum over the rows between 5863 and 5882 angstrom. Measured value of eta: 5880.58 angstrom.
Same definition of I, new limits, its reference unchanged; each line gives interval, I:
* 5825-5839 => -7.51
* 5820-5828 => -7.49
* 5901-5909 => -6.48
